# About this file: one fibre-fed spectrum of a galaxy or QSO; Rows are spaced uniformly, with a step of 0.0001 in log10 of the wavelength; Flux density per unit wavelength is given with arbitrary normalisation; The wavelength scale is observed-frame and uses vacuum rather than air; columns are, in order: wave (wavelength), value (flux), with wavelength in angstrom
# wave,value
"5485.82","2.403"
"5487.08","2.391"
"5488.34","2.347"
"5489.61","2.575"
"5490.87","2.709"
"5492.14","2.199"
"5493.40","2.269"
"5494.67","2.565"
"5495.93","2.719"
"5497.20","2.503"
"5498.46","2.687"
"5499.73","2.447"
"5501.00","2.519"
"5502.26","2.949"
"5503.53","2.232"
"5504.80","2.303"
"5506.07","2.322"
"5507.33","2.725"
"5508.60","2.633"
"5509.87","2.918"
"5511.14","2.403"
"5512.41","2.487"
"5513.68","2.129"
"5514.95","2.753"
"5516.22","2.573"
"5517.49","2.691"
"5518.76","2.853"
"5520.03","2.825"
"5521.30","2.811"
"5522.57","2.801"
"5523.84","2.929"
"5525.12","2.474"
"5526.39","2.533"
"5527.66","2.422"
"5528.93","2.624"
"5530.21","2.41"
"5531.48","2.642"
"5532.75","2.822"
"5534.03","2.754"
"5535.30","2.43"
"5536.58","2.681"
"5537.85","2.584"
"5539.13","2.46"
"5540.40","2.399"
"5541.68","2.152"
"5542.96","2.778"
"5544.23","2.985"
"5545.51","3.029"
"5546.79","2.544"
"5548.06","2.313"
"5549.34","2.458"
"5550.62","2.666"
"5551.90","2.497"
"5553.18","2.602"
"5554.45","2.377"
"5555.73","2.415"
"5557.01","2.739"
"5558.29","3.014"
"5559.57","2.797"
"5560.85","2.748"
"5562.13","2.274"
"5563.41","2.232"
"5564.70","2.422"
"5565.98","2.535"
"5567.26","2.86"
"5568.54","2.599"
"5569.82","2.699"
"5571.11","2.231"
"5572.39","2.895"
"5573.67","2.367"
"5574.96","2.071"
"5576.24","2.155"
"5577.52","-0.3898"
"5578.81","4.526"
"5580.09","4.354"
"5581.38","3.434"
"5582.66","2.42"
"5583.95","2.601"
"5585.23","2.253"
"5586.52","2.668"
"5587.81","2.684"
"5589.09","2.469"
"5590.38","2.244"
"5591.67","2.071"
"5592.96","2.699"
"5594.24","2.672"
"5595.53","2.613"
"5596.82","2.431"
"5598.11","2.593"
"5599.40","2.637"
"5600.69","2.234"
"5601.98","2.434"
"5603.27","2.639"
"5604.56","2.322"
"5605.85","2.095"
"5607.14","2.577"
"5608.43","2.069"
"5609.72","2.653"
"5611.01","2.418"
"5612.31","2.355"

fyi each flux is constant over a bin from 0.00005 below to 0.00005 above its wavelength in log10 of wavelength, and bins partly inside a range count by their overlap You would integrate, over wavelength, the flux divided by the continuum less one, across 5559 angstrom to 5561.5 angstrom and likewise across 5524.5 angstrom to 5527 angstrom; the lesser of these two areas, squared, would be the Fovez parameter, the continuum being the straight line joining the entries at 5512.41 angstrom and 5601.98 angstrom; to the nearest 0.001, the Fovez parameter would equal 0.001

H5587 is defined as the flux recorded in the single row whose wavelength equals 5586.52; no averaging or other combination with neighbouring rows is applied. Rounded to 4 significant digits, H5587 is 2.668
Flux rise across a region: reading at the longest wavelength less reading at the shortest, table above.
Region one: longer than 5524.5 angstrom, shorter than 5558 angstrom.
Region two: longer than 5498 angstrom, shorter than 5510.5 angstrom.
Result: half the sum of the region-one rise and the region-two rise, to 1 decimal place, 0.2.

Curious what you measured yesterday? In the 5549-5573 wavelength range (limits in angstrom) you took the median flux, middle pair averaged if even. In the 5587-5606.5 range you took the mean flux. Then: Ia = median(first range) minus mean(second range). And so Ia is 0.14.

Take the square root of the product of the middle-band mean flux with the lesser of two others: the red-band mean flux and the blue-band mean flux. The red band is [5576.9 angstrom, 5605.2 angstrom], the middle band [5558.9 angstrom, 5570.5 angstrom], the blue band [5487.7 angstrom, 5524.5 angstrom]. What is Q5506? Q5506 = 2.57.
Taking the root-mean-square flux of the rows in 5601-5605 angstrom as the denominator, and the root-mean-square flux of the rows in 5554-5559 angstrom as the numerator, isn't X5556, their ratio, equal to 1.07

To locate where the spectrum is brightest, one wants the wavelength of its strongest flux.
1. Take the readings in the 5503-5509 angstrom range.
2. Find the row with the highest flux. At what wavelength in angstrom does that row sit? 5507.33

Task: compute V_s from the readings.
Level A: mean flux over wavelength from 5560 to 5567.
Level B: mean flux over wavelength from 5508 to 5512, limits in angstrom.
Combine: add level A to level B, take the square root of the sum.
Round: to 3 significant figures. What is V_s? 2.26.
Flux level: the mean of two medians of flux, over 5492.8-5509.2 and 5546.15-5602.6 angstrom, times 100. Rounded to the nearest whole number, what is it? 253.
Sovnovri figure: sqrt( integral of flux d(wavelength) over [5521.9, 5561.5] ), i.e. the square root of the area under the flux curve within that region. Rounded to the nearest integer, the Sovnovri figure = 10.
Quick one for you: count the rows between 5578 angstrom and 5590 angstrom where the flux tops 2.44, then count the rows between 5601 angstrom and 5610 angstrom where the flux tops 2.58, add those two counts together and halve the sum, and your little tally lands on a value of 4.5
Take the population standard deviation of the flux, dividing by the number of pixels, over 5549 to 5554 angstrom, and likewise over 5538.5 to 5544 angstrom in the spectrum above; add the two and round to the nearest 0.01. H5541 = 0.31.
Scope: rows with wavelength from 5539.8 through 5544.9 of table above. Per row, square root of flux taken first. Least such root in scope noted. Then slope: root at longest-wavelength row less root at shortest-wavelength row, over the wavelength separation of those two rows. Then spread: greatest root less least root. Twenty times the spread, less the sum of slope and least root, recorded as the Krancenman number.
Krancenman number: 3.7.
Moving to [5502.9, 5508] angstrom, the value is 1.6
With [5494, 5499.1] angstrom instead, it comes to -0.3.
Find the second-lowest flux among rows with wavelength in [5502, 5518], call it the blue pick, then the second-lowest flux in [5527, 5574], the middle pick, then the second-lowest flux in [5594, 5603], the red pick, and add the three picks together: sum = 6.89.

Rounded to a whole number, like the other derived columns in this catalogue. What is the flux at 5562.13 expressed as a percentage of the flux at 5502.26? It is 77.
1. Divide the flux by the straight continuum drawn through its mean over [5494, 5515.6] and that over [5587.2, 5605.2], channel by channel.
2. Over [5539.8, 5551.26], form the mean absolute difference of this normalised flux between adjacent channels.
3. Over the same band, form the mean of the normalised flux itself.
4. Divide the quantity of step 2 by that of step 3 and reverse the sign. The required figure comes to -0.106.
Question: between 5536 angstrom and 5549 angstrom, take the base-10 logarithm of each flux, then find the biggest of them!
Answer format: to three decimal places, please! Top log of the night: 0.481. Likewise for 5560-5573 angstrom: 0.462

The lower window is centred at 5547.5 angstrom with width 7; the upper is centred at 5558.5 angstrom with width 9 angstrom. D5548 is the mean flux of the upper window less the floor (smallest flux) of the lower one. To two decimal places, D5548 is 0.31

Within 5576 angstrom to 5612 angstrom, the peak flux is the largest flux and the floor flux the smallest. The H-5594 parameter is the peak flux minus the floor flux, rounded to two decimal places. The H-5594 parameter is 4.92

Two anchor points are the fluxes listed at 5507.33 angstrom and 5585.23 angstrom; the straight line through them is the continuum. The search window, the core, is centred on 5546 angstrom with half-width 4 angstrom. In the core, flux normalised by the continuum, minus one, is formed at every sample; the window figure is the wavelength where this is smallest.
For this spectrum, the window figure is 5548.06 angstrom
